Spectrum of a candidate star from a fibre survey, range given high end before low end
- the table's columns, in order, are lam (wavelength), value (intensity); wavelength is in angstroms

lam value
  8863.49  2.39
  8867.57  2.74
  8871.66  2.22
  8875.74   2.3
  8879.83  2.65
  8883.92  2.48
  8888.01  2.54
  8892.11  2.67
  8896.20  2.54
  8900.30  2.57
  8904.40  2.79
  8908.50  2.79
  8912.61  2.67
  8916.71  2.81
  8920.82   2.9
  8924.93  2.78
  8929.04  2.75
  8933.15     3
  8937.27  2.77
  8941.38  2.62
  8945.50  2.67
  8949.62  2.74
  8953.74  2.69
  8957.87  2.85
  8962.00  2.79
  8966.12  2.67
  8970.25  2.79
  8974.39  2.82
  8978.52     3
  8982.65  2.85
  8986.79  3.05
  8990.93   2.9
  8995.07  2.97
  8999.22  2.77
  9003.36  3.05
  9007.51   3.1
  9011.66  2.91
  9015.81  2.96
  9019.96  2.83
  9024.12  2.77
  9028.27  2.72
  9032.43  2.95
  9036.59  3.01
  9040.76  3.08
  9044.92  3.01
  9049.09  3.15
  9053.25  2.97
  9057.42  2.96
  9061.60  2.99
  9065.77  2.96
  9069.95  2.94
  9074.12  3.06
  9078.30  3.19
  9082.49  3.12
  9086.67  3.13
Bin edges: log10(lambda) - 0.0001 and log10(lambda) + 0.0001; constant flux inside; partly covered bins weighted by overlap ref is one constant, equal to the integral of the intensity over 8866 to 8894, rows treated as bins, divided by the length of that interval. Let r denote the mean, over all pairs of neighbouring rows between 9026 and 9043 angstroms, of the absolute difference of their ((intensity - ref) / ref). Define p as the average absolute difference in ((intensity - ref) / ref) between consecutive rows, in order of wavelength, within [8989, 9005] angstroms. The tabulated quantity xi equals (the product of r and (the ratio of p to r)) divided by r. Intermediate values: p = 0.073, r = 0.048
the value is 1.53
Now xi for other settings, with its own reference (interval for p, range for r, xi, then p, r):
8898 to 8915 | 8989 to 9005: 0.62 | 0.045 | 0.073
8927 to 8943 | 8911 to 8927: 1.80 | 0.084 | 0.046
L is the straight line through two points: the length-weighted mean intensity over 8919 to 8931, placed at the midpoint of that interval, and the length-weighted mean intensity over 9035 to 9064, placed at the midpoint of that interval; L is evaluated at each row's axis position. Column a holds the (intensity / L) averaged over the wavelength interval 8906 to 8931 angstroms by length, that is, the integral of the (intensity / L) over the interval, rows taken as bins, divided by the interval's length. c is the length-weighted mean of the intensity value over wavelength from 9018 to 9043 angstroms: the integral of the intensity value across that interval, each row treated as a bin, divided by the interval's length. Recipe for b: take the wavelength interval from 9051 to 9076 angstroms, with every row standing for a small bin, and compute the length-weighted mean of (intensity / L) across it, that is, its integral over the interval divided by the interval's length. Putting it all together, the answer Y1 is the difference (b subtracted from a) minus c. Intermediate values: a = 0.99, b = 0.978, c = 2.89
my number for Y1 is -2.88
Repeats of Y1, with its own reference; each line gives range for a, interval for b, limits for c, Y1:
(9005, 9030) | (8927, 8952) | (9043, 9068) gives -3.01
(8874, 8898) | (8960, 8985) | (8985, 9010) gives -3.02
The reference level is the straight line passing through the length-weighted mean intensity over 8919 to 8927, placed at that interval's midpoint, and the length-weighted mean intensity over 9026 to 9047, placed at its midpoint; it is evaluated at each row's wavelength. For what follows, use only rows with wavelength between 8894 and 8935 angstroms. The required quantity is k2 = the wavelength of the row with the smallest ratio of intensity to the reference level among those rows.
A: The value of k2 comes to 8896.20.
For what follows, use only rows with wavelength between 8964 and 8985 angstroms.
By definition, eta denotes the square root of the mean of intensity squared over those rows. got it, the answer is 2.83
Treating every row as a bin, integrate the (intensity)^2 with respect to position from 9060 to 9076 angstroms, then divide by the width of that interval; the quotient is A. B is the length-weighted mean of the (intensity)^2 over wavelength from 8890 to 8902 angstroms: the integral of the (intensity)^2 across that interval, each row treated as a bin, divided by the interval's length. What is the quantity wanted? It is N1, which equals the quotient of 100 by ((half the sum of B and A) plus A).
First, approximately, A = 8.9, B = 6.7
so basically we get 5.97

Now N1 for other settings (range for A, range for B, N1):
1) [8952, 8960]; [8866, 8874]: 6.86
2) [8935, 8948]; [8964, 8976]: 6.80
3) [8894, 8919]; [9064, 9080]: 6.43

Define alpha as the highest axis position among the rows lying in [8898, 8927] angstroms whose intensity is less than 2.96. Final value 8924.93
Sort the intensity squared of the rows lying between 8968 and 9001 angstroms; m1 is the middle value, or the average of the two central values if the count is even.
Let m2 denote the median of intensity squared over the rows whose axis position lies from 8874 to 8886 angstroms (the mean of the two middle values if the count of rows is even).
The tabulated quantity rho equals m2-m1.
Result -2.12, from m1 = 8.3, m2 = 6.2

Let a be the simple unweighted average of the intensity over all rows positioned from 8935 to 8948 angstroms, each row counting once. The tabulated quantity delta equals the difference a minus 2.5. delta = 0.19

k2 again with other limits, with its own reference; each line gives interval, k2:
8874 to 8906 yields 8875.74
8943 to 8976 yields 8966.12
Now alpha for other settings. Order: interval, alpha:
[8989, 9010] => 8999.22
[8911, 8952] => 8949.62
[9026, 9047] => 9032.43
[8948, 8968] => 8966.12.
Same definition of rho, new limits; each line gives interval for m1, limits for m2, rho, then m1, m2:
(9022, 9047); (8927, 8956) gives -1.37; 8.9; 7.5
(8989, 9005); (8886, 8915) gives -1.49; 8.6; 7.1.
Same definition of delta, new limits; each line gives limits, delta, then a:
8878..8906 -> 0.11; 2.61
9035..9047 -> 0.53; 3.03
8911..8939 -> 0.31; 2.81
